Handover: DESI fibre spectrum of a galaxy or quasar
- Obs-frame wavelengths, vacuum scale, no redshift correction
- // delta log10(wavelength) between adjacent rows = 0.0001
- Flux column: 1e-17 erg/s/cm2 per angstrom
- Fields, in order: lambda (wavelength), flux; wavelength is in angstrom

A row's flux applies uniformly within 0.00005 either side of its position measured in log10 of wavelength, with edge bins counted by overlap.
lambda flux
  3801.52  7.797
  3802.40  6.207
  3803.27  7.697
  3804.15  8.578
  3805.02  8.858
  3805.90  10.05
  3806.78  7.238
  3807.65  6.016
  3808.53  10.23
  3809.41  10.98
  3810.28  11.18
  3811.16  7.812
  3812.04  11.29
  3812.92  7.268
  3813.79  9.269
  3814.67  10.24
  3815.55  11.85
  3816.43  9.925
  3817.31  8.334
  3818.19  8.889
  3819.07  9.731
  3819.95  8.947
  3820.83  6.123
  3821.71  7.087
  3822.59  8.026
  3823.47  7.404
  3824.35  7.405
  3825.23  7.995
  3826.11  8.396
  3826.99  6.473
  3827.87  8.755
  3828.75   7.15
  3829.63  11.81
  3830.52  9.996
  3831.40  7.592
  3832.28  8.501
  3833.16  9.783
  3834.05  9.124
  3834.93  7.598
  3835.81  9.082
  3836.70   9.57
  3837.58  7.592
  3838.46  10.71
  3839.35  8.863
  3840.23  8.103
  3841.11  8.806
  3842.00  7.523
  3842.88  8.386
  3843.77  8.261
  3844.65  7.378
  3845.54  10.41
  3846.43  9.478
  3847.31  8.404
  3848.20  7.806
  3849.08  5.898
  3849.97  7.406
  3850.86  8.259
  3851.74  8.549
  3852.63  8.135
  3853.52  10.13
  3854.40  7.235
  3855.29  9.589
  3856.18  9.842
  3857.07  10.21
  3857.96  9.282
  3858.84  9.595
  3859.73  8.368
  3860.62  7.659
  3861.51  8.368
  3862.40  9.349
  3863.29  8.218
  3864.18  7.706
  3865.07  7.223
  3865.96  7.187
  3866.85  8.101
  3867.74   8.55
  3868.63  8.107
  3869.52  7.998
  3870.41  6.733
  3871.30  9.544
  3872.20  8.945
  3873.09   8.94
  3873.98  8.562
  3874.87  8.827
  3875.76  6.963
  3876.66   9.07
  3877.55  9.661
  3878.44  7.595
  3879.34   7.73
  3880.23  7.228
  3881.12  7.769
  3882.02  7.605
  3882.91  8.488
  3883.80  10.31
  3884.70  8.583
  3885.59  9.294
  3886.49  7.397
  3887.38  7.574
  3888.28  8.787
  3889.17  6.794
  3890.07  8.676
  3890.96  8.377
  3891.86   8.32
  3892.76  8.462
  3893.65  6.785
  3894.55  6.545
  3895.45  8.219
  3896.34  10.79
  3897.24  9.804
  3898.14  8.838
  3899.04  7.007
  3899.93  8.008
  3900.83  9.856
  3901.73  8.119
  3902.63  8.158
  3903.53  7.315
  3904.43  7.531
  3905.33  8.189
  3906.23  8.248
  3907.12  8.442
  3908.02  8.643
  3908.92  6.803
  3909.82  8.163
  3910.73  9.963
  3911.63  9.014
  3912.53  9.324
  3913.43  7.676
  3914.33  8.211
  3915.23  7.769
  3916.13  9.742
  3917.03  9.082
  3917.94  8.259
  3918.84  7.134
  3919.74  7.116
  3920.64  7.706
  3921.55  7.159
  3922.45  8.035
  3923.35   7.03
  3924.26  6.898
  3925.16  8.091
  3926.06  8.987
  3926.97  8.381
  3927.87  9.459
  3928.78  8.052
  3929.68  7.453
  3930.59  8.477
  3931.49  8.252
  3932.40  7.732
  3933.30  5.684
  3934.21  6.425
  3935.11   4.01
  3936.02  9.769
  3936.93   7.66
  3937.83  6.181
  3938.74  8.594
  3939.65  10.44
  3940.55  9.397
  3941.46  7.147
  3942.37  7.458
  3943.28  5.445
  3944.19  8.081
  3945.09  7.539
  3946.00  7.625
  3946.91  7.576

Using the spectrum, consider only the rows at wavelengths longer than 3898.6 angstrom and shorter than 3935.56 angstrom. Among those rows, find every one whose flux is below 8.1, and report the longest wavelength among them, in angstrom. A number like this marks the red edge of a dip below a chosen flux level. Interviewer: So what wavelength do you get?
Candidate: 3935.11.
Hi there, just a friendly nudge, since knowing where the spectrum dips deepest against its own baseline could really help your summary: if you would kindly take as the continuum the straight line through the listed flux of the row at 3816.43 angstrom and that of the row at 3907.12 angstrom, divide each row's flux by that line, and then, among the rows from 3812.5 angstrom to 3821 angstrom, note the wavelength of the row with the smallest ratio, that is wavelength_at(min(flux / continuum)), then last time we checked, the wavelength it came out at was 3820.83 angstrom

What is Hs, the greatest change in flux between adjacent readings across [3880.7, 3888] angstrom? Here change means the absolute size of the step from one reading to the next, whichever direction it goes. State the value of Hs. 1.90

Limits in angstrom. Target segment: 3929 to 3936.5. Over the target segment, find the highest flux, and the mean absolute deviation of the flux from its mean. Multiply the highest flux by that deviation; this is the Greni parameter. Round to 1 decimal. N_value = 13.6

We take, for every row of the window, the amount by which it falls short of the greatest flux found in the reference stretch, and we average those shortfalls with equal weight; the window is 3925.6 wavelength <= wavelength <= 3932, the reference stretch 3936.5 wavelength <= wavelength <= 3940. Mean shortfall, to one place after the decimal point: 2.0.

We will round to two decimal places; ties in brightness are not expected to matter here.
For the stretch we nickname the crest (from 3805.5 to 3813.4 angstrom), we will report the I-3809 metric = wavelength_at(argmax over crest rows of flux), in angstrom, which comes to 3812.04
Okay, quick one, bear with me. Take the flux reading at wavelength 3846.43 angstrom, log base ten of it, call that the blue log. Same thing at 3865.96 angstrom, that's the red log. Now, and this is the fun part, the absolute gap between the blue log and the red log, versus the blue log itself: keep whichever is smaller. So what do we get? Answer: 0.12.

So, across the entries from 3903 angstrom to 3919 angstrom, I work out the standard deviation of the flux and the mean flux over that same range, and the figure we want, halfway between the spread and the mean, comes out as 4.6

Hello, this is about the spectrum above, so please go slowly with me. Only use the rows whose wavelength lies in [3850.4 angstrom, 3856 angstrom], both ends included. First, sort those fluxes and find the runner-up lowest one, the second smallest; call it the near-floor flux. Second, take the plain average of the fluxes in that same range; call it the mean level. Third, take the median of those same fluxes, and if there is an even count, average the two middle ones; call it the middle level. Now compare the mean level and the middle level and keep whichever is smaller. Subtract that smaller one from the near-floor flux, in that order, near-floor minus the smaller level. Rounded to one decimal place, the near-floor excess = -0.3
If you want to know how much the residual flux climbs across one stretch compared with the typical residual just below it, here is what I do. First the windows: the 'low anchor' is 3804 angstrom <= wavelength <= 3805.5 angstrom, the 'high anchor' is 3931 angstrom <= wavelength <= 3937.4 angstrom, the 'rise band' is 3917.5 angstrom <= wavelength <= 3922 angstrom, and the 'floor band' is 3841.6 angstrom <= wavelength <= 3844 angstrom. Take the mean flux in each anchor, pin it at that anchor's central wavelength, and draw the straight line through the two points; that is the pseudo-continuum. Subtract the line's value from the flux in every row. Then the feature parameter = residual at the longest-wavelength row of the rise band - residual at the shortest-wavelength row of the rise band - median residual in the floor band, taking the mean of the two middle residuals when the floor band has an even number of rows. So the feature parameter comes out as -1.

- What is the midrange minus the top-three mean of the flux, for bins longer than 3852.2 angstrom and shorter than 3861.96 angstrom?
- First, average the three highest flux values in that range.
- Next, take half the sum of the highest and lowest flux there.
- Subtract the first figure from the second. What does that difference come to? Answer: -1.3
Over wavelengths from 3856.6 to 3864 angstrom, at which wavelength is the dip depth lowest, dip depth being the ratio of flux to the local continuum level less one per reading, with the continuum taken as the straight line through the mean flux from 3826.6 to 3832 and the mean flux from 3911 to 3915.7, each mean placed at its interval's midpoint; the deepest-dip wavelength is 3860.62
